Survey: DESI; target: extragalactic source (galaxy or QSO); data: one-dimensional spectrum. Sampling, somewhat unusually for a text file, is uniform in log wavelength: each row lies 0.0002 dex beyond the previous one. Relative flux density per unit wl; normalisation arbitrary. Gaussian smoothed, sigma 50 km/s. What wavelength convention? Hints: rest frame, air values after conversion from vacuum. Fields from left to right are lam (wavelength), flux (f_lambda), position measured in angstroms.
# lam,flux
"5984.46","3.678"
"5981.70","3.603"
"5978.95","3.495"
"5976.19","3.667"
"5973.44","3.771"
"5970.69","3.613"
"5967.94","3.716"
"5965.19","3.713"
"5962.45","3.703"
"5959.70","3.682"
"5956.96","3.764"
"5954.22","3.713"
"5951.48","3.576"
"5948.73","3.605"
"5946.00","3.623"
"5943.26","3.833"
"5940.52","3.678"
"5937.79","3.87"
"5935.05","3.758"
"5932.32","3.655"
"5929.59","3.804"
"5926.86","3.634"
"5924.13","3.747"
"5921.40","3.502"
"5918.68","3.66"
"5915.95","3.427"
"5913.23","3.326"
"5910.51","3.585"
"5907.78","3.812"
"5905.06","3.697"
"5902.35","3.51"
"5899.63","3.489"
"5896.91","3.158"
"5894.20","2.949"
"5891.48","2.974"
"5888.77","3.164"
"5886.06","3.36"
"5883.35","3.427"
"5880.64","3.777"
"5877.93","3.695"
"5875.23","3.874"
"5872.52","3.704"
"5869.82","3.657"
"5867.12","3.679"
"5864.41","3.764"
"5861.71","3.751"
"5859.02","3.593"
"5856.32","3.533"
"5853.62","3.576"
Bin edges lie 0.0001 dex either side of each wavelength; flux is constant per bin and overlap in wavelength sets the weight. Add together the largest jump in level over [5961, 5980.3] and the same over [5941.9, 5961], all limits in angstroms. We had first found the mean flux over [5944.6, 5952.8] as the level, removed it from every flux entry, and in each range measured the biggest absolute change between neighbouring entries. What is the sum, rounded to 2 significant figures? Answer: 0.38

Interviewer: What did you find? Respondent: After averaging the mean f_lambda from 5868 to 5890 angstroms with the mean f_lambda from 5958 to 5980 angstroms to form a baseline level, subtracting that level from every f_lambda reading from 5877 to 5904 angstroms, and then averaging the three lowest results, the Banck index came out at -0.60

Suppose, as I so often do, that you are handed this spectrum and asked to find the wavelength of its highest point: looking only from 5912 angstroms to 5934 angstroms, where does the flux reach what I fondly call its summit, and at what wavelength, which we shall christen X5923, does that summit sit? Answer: 5929.59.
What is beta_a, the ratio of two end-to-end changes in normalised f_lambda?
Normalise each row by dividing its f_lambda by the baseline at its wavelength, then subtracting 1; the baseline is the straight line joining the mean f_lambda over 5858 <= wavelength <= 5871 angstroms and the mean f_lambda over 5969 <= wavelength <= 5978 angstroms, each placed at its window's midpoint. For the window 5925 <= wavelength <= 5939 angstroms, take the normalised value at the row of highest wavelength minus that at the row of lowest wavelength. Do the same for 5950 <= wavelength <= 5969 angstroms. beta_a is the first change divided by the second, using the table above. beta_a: 2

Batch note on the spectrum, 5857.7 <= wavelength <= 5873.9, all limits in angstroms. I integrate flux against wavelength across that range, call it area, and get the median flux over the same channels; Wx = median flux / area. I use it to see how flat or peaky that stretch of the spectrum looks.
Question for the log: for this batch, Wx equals 0.062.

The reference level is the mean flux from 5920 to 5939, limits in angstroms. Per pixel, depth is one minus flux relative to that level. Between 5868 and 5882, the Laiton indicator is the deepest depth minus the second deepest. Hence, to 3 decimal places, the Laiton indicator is 0.010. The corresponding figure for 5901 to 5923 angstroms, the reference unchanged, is 0.027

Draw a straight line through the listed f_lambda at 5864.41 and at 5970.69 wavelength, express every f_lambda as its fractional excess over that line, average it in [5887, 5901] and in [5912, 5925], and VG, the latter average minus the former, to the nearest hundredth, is 0.11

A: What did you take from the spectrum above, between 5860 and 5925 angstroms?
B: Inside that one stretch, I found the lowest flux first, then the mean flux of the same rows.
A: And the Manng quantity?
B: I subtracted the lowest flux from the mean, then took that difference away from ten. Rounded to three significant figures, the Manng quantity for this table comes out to 9.42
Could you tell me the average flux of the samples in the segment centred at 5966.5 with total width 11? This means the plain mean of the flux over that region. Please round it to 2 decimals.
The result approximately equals 3.69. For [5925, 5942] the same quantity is 3.73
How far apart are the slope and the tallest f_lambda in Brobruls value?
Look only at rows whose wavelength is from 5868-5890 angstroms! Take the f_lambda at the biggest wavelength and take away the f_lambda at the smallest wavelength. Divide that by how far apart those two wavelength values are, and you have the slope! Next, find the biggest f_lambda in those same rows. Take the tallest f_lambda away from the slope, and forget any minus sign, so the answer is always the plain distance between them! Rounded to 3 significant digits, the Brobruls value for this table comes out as 3.90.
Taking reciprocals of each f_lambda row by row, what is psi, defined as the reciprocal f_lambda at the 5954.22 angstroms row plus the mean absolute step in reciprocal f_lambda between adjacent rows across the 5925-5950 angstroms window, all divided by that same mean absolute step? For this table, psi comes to 28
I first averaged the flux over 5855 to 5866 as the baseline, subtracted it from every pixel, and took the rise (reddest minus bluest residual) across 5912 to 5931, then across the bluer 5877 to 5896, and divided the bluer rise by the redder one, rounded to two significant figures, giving -1.6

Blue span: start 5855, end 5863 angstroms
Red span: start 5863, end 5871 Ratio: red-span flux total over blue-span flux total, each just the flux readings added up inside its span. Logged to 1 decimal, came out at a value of 1.0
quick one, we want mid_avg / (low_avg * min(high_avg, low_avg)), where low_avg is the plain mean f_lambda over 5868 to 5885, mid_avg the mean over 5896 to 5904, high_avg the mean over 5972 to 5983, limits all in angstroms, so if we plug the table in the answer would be 0.25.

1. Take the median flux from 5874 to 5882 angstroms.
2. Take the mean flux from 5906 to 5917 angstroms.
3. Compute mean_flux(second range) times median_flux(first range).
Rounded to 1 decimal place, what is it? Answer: 13.4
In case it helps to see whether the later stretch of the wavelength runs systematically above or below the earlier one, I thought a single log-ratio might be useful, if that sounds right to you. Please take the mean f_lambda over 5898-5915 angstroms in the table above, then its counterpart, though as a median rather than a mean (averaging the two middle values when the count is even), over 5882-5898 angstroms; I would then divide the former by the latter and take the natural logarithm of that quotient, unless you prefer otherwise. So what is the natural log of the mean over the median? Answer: 0.12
